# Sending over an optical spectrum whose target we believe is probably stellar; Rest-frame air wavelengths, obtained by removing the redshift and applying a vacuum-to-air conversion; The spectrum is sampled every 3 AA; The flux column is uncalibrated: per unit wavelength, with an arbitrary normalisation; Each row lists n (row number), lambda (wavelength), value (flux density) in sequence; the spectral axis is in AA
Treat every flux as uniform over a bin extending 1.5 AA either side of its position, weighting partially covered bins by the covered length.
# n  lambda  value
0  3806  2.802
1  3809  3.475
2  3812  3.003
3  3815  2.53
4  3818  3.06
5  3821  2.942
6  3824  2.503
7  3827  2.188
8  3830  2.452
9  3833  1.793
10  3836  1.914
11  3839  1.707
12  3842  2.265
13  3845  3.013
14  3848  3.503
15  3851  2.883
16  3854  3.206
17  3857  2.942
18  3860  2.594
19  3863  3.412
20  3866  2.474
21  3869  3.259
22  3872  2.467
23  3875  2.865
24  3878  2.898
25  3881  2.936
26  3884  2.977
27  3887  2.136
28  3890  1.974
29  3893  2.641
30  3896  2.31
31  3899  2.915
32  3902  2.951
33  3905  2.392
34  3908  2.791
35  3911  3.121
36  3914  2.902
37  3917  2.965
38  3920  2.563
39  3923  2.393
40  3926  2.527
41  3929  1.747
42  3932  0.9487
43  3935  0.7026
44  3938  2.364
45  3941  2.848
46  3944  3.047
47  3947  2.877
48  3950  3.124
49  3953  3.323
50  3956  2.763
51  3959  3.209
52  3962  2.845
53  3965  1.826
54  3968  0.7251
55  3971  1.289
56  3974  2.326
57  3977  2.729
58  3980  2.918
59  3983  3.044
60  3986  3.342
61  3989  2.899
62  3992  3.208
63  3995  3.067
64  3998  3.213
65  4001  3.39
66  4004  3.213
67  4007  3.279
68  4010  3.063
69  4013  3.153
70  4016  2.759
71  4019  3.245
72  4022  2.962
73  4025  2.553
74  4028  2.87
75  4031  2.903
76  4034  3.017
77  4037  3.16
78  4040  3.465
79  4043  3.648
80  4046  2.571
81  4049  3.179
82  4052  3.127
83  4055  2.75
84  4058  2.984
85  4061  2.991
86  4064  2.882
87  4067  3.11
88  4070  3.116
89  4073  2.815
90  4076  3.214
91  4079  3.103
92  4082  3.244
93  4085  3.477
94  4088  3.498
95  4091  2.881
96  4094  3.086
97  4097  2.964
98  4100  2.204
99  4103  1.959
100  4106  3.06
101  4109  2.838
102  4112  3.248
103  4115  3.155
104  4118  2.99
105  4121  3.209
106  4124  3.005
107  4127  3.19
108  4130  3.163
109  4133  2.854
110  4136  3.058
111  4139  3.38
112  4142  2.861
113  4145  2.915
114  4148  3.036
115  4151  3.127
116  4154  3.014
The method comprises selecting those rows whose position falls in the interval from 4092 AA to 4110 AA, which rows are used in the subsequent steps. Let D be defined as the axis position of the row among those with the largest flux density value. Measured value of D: 4094 AA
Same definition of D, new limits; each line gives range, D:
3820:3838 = 3821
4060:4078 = 4076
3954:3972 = 3959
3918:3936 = 3920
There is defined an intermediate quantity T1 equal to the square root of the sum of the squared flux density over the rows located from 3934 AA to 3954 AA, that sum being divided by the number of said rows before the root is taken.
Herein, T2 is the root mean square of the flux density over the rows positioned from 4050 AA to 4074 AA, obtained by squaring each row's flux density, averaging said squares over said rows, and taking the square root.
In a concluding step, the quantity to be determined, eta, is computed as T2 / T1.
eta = 1.09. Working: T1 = 2.74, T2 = 3.0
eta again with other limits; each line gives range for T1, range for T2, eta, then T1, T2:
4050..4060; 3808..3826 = 0.99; 2.96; 2.9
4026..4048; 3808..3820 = 0.98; 3.11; 3.0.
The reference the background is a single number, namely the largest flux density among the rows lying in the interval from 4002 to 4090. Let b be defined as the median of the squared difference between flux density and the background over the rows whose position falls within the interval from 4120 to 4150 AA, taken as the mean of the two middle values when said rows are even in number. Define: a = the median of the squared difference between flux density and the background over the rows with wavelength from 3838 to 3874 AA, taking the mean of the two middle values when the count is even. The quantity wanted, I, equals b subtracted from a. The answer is 0.2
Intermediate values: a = 0.54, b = 0.36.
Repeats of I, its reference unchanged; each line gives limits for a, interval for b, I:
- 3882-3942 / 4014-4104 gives 0.8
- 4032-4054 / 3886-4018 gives -0.4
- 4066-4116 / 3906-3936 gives -0.9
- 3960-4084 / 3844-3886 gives -0.1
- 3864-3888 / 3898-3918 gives 0.1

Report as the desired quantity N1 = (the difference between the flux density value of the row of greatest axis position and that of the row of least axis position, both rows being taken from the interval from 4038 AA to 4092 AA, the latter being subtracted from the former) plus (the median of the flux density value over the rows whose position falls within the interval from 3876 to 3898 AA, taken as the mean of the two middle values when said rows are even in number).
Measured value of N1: 2.1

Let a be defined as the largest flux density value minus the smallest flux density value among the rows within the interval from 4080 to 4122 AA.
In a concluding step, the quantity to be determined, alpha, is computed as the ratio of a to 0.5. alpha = 3.1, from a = 1.5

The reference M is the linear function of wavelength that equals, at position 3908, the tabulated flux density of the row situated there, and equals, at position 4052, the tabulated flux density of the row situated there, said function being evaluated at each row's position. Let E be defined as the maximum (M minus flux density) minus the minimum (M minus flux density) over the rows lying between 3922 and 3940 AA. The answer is 1.8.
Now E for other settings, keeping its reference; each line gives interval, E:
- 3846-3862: 0.9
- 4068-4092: 0.6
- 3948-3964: 0.6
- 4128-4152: 0.5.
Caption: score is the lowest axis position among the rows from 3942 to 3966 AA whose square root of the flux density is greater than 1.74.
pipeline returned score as 3944 AA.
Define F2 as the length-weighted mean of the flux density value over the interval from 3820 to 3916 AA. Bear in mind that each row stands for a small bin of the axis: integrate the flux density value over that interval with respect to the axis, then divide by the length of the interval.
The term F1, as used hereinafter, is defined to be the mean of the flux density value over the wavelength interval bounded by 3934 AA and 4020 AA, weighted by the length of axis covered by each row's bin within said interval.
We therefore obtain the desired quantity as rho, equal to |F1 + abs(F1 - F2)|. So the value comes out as 2.85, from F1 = 2.8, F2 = 2.67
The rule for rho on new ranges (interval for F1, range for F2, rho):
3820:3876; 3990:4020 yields 3.15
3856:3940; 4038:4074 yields 3.06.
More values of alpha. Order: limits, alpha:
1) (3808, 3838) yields 3.4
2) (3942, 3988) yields 5.2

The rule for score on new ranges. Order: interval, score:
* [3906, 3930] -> 3911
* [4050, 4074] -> 4052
